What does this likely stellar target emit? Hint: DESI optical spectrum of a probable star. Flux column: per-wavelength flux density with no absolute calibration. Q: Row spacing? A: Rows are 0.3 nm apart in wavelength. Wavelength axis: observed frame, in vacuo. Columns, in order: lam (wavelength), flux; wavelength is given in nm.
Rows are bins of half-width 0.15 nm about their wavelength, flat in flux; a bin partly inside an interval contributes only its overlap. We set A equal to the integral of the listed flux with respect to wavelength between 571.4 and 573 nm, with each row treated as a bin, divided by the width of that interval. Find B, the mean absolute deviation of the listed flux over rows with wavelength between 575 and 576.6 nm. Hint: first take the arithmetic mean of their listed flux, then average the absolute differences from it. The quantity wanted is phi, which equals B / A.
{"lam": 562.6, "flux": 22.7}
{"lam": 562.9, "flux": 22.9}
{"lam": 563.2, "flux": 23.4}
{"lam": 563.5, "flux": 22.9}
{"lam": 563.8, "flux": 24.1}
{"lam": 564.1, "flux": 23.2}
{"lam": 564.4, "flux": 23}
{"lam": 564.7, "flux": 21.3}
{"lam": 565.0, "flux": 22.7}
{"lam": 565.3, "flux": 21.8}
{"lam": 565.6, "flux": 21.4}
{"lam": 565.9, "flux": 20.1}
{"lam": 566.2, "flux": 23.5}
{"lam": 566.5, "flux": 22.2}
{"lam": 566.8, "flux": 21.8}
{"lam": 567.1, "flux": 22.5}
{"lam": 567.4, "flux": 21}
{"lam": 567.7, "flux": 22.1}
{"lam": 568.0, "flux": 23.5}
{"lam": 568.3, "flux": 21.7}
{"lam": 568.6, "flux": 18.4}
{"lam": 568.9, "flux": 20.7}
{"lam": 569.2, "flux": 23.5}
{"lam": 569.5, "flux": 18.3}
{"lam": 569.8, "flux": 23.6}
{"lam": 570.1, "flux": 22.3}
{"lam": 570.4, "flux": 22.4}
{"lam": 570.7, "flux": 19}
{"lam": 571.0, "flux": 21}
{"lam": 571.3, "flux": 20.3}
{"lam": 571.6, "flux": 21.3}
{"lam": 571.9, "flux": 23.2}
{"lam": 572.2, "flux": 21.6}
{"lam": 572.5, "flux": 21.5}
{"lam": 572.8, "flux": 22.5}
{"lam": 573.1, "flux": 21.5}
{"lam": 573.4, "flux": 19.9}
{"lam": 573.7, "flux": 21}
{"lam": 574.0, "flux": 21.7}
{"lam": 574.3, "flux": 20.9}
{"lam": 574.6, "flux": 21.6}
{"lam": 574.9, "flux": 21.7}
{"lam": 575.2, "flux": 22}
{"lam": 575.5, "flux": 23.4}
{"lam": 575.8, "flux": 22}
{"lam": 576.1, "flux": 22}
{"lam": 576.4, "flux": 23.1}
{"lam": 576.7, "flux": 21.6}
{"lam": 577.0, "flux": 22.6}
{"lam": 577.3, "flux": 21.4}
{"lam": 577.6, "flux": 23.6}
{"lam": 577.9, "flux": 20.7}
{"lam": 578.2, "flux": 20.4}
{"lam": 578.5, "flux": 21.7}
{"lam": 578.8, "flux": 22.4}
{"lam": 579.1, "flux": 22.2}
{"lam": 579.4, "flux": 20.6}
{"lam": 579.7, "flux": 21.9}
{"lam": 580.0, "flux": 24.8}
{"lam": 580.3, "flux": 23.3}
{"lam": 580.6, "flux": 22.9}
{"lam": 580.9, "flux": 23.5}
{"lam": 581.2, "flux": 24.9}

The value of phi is 0.027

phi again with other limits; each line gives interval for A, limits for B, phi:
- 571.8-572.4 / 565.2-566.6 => 0.038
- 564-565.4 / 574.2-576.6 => 0.026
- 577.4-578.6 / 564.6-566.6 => 0.037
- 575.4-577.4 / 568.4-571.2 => 0.077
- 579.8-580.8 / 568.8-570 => 0.086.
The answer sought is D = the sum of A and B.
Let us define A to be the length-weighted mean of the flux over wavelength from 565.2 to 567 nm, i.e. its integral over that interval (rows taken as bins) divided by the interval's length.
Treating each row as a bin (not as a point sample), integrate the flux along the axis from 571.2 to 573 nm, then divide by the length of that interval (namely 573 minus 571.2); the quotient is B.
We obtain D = 43.59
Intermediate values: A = 21.8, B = 21.8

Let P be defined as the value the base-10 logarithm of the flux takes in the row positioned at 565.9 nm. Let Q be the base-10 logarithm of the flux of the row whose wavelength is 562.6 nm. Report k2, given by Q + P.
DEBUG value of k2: 2.66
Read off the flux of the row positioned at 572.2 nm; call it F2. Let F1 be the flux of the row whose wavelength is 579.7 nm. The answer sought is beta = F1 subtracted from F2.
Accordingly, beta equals -0.3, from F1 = 21.9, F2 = 21.6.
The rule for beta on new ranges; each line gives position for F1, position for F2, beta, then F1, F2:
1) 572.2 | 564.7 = -0.3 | 21.6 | 21.3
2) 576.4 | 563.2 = 0.3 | 23.1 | 23.4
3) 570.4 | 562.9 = 0.5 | 22.4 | 22.9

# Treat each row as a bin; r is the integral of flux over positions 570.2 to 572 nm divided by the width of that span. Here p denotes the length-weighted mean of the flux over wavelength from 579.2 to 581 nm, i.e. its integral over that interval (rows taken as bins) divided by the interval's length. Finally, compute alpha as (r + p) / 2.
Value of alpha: 22.0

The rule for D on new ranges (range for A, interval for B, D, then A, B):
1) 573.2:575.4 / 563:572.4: 43.18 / 21.3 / 21.9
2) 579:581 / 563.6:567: 45.03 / 22.7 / 22.3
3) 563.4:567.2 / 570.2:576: 43.85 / 22.3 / 21.5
